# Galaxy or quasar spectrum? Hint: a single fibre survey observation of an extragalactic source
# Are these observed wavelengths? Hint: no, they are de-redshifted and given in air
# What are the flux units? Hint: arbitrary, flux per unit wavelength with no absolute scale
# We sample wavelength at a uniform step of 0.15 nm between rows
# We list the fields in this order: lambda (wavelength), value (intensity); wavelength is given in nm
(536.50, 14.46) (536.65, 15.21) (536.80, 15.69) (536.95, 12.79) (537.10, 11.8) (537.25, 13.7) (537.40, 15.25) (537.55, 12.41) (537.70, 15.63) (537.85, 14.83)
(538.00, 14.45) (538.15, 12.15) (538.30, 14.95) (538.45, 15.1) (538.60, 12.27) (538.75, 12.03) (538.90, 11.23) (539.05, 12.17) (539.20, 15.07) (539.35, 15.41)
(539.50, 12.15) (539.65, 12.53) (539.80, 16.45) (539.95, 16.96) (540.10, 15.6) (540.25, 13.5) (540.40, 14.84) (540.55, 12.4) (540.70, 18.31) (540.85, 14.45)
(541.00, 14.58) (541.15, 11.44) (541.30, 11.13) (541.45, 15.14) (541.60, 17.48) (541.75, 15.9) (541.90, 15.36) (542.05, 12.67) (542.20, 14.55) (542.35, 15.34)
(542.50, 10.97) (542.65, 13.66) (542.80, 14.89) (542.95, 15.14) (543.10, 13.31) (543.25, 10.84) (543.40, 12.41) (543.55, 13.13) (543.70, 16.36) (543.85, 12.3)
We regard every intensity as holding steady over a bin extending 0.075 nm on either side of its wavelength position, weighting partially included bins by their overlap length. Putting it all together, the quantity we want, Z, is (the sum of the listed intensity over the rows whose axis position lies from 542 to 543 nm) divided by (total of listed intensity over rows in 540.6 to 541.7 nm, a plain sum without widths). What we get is 0.95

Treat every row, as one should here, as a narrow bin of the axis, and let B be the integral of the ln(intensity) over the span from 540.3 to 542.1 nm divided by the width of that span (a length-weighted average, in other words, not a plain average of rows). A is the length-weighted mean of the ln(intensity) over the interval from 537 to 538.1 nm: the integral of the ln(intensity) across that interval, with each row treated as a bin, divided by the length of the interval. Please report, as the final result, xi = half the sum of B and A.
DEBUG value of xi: 2.65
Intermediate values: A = 2.63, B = 2.66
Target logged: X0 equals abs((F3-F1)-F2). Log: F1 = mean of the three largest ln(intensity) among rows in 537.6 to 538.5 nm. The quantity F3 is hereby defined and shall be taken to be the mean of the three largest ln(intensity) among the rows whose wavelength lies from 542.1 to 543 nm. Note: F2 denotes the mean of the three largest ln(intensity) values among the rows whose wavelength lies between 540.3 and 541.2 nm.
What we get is 2.77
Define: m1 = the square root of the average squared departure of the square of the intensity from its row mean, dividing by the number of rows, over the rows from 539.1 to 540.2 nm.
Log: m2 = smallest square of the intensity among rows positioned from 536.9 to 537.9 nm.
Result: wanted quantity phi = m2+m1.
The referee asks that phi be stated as 189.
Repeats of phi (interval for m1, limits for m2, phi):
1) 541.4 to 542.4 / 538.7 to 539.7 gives 166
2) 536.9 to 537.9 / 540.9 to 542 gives 162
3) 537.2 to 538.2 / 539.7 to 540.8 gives 189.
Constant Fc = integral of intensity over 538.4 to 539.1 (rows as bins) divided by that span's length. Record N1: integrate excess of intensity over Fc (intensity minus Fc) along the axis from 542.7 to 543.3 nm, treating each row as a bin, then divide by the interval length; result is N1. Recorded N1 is 1.2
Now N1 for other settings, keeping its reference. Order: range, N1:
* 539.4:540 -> 2.0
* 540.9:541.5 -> 0.6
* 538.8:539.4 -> 0.8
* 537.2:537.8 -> 1.8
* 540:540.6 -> 1.8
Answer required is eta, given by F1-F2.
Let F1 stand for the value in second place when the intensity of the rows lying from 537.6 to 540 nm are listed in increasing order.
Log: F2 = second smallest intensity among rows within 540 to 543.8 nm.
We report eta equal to 1.1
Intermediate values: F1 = 12.03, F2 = 10.97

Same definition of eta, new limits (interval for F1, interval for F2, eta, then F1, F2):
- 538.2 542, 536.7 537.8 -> -1.2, 11.23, 12.41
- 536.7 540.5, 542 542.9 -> -0.9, 11.8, 12.67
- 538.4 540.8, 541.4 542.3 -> -2.5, 12.03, 14.55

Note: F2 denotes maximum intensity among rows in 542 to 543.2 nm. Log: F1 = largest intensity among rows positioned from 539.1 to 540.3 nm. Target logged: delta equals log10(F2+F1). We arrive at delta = 1.51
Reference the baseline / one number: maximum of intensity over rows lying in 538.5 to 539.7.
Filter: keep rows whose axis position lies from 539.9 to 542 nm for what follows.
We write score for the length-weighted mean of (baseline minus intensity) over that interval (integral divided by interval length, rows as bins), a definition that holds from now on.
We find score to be 0.7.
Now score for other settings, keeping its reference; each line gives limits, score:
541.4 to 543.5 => 1.3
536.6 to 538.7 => 1.4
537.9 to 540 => 1.7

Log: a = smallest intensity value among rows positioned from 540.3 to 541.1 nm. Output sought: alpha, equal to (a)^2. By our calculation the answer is 154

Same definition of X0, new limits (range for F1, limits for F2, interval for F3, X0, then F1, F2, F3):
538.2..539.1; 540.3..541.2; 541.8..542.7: 2.69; 2.64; 2.76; 2.71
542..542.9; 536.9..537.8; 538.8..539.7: 2.74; 2.70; 2.70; 2.66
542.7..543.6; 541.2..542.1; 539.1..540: 2.67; 2.67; 2.79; 2.79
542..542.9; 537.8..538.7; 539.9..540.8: 2.58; 2.70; 2.71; 2.83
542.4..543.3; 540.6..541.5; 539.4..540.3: 2.65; 2.68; 2.77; 2.79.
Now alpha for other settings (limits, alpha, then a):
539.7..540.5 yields 182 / 13.5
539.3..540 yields 148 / 12.15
